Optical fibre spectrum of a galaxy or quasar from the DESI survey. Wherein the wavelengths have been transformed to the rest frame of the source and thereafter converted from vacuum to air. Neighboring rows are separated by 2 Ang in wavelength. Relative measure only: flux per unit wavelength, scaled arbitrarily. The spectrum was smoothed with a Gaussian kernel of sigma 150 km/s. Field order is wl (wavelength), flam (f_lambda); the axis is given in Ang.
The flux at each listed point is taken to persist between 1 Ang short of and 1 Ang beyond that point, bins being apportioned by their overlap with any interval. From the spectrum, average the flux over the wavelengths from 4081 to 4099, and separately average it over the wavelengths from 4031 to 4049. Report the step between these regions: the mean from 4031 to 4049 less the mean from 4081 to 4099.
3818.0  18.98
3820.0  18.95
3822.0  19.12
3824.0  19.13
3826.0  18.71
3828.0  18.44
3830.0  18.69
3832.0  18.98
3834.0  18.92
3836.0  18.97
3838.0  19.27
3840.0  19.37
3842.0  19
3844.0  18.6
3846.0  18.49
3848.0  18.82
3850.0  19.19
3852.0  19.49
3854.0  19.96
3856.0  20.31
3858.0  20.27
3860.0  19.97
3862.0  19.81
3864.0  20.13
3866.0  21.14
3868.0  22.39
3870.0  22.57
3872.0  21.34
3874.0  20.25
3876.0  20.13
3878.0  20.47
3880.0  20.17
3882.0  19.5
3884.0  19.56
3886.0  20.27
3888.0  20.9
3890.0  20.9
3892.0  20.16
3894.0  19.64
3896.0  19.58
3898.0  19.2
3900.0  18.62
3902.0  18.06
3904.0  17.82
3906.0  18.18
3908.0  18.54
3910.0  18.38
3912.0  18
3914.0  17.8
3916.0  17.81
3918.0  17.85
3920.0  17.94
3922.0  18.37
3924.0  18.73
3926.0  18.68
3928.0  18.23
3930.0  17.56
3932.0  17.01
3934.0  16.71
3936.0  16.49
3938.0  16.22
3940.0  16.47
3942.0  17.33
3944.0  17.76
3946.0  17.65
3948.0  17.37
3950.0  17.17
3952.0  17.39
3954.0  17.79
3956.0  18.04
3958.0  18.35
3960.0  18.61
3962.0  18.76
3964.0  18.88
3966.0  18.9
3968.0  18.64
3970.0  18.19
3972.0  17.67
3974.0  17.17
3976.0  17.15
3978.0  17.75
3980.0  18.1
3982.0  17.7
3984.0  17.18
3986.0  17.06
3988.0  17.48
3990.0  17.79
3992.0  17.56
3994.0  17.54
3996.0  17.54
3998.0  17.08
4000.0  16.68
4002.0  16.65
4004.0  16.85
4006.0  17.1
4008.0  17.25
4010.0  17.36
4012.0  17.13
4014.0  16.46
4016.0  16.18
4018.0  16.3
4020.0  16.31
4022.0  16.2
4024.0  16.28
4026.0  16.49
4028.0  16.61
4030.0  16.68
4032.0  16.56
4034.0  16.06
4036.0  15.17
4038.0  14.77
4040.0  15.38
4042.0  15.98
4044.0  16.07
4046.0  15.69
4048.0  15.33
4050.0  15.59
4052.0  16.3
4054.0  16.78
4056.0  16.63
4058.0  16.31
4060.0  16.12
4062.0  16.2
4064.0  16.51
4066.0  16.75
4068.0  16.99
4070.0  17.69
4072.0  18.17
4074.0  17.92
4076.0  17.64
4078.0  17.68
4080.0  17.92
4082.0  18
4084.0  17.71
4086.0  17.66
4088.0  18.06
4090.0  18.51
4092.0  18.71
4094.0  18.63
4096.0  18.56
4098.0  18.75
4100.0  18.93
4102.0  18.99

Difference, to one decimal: -2.6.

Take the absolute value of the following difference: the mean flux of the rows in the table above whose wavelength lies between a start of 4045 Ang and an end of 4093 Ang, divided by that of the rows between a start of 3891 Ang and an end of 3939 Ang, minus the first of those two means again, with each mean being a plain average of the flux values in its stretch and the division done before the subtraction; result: 16.2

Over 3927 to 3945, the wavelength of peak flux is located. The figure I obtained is 3928.0 Ang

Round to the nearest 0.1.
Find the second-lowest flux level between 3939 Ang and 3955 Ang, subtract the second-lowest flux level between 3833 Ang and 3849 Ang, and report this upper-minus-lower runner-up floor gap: -1.4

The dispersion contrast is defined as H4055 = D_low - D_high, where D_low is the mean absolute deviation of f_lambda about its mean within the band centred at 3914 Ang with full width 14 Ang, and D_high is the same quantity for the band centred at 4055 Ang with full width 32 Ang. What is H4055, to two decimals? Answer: -0.24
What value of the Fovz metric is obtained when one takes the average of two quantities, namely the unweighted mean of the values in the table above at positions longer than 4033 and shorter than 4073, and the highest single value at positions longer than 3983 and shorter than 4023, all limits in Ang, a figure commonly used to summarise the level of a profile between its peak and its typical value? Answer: 17.0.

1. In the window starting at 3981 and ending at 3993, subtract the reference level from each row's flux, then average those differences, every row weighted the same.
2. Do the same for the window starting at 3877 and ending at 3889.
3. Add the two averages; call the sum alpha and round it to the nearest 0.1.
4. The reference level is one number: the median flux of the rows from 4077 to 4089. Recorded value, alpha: 2.0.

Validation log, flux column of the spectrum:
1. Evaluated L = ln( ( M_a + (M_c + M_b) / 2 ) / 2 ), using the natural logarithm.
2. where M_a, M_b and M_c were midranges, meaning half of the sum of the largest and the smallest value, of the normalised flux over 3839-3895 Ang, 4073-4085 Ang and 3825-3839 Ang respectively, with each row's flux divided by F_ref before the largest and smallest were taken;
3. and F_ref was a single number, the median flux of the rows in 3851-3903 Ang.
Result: -0.036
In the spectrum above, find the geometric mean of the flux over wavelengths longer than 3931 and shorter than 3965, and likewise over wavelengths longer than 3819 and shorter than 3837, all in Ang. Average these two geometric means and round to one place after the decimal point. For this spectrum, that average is 18.2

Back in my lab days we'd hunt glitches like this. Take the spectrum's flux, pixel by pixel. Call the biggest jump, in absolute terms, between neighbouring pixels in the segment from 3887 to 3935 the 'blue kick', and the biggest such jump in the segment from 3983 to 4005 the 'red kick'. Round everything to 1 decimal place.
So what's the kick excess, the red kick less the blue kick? -0.3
